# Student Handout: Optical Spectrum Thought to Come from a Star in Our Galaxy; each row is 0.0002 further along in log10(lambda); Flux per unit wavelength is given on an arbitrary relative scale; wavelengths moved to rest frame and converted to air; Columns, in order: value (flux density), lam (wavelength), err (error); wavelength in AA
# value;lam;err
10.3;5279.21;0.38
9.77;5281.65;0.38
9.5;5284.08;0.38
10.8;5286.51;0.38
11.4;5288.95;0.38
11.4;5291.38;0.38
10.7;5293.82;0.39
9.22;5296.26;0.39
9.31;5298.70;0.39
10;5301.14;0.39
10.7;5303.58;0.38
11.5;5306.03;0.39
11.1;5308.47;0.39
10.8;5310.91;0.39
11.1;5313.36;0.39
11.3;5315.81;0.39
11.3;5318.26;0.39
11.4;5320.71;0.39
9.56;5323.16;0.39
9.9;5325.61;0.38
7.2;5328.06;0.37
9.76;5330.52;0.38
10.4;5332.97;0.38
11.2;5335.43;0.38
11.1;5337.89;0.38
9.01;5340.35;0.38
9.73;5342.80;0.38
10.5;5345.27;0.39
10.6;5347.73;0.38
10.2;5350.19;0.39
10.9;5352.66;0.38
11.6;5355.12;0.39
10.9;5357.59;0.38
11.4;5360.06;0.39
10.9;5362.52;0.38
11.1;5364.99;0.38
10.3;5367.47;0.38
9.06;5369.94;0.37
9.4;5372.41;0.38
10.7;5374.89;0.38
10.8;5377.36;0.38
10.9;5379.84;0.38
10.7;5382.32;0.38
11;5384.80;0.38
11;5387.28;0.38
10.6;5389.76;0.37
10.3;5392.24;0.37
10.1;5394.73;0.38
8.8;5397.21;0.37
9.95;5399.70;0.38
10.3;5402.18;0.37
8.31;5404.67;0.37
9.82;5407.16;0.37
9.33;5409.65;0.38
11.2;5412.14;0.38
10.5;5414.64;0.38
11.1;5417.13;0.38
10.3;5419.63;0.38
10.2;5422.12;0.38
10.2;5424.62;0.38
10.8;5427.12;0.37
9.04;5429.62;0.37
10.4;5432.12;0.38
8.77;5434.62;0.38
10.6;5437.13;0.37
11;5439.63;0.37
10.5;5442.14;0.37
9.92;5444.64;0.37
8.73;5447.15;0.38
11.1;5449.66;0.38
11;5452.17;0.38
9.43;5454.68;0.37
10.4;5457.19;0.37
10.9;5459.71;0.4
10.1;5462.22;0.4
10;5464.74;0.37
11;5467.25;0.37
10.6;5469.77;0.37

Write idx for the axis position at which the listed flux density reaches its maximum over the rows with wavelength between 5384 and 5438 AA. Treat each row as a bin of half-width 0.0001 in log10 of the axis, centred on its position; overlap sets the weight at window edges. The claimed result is 5412.14 AA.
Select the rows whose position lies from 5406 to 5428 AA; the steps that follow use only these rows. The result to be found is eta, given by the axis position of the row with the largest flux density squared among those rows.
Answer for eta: 5412.14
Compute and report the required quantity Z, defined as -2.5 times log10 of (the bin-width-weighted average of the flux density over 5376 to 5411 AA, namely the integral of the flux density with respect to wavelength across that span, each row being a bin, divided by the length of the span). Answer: -2.52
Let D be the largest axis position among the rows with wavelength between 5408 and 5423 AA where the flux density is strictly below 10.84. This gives 5422.12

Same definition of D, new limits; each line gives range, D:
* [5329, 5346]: 5345.27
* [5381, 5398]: 5397.21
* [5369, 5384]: 5382.32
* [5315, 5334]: 5332.97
